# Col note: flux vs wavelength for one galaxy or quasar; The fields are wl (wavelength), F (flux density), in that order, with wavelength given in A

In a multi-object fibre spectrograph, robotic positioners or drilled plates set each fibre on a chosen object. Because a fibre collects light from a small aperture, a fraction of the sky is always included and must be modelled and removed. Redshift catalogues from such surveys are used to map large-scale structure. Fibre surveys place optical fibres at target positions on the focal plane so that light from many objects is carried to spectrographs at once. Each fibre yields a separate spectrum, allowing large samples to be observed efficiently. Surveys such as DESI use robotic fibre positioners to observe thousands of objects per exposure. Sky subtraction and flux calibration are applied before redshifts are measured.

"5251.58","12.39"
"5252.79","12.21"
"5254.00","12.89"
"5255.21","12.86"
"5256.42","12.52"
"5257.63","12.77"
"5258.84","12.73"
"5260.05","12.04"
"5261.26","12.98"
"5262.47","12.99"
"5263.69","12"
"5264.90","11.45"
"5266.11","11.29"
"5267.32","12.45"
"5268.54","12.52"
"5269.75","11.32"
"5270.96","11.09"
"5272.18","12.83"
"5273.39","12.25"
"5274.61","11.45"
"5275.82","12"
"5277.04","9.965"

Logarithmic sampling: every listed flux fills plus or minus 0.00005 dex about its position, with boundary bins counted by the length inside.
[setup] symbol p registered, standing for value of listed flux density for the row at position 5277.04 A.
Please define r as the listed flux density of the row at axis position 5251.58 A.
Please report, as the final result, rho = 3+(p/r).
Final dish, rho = 3.80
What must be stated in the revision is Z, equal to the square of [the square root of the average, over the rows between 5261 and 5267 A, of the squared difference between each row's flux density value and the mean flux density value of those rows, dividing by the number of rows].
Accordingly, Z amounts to 0.5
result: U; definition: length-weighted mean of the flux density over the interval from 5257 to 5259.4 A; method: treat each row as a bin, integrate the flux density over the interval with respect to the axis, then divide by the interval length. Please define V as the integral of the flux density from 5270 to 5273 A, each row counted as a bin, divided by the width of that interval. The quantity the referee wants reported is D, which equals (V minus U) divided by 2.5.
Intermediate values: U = 12.8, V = 11.9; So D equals -0.34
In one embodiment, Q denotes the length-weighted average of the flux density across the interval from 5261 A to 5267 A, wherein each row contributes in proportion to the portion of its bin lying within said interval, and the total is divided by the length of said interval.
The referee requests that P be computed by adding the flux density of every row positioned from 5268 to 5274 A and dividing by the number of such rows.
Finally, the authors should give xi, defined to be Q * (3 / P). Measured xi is 3.0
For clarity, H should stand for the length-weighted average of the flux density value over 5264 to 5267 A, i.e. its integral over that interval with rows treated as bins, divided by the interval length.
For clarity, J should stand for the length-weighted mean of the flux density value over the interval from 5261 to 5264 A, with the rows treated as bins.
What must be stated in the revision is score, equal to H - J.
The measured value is -1.1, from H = 11.6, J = 12.7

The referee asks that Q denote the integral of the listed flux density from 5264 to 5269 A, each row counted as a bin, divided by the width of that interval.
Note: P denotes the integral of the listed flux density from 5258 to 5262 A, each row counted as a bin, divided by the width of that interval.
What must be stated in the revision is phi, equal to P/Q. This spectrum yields 1.06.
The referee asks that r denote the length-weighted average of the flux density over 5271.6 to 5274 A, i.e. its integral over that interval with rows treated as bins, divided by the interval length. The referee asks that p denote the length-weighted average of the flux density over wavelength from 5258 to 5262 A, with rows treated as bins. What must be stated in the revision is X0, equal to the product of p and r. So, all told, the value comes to 158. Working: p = 12.6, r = 12.5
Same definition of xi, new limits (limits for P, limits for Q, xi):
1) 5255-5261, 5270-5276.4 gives 2.8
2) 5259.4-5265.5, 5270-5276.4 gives 2.9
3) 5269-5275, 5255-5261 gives 3.2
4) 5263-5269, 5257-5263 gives 3.2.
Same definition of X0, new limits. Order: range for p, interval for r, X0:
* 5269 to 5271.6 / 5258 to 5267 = 138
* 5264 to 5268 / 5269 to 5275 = 139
